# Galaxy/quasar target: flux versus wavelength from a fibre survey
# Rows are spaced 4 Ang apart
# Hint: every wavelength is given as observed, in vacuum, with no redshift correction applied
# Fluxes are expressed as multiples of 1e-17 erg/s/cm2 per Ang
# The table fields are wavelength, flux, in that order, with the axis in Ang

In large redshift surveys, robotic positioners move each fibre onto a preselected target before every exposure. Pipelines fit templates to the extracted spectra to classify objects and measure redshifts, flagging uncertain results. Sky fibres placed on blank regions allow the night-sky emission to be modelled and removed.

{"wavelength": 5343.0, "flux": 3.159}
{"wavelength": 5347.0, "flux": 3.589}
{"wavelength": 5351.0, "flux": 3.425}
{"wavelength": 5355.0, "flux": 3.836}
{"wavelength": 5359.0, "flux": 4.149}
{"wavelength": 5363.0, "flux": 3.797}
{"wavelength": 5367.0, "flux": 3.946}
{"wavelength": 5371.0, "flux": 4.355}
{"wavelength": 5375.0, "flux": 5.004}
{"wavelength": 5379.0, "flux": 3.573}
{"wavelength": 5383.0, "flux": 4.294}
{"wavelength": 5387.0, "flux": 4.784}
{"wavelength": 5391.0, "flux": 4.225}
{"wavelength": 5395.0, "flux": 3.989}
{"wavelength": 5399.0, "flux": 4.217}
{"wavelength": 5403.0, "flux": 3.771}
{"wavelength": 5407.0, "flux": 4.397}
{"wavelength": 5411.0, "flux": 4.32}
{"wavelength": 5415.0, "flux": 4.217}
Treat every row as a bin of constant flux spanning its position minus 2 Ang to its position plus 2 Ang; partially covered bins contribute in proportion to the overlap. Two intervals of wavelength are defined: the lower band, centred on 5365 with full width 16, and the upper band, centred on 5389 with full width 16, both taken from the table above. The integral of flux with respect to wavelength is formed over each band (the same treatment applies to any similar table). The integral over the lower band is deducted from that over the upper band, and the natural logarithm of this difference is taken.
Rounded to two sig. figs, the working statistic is 1.4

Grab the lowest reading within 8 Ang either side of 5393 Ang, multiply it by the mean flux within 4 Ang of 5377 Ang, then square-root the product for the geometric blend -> 4.1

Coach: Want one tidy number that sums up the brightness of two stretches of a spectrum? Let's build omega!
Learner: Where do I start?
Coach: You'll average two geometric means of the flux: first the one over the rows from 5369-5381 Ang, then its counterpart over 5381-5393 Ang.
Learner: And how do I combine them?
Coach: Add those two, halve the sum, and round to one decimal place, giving 4.3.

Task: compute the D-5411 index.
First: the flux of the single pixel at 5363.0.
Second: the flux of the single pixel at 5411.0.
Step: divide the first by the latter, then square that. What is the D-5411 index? 0.77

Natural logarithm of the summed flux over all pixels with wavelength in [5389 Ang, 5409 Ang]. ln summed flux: 3.03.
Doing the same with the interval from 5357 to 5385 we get 3.37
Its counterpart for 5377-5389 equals 2.54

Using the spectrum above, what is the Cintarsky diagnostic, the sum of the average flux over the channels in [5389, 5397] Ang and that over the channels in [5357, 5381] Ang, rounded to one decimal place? 8.2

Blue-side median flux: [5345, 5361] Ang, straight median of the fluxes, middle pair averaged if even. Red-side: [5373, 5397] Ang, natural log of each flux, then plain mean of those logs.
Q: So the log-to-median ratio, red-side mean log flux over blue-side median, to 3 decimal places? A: 0.392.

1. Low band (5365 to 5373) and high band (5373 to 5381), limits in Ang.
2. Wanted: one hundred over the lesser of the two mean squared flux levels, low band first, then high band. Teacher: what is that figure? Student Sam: 5.8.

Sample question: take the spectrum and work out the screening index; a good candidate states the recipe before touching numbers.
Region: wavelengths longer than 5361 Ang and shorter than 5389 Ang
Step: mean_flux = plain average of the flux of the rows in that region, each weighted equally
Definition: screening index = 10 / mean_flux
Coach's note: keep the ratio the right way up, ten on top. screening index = 2.35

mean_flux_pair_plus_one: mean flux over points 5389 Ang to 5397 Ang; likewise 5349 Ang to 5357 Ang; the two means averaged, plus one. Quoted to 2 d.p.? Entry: 4.87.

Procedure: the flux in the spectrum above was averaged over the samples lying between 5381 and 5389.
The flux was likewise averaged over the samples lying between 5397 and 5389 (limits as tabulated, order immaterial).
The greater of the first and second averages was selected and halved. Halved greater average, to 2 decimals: 2.27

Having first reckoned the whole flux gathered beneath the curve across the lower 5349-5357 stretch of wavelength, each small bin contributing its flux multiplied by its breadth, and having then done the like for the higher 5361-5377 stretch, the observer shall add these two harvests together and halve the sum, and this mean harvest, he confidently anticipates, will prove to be 49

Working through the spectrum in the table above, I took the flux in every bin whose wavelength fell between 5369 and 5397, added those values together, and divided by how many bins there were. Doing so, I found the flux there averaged 4.32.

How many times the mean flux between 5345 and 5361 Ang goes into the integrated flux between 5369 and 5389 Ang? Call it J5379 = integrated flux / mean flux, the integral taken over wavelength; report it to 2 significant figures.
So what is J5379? 23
